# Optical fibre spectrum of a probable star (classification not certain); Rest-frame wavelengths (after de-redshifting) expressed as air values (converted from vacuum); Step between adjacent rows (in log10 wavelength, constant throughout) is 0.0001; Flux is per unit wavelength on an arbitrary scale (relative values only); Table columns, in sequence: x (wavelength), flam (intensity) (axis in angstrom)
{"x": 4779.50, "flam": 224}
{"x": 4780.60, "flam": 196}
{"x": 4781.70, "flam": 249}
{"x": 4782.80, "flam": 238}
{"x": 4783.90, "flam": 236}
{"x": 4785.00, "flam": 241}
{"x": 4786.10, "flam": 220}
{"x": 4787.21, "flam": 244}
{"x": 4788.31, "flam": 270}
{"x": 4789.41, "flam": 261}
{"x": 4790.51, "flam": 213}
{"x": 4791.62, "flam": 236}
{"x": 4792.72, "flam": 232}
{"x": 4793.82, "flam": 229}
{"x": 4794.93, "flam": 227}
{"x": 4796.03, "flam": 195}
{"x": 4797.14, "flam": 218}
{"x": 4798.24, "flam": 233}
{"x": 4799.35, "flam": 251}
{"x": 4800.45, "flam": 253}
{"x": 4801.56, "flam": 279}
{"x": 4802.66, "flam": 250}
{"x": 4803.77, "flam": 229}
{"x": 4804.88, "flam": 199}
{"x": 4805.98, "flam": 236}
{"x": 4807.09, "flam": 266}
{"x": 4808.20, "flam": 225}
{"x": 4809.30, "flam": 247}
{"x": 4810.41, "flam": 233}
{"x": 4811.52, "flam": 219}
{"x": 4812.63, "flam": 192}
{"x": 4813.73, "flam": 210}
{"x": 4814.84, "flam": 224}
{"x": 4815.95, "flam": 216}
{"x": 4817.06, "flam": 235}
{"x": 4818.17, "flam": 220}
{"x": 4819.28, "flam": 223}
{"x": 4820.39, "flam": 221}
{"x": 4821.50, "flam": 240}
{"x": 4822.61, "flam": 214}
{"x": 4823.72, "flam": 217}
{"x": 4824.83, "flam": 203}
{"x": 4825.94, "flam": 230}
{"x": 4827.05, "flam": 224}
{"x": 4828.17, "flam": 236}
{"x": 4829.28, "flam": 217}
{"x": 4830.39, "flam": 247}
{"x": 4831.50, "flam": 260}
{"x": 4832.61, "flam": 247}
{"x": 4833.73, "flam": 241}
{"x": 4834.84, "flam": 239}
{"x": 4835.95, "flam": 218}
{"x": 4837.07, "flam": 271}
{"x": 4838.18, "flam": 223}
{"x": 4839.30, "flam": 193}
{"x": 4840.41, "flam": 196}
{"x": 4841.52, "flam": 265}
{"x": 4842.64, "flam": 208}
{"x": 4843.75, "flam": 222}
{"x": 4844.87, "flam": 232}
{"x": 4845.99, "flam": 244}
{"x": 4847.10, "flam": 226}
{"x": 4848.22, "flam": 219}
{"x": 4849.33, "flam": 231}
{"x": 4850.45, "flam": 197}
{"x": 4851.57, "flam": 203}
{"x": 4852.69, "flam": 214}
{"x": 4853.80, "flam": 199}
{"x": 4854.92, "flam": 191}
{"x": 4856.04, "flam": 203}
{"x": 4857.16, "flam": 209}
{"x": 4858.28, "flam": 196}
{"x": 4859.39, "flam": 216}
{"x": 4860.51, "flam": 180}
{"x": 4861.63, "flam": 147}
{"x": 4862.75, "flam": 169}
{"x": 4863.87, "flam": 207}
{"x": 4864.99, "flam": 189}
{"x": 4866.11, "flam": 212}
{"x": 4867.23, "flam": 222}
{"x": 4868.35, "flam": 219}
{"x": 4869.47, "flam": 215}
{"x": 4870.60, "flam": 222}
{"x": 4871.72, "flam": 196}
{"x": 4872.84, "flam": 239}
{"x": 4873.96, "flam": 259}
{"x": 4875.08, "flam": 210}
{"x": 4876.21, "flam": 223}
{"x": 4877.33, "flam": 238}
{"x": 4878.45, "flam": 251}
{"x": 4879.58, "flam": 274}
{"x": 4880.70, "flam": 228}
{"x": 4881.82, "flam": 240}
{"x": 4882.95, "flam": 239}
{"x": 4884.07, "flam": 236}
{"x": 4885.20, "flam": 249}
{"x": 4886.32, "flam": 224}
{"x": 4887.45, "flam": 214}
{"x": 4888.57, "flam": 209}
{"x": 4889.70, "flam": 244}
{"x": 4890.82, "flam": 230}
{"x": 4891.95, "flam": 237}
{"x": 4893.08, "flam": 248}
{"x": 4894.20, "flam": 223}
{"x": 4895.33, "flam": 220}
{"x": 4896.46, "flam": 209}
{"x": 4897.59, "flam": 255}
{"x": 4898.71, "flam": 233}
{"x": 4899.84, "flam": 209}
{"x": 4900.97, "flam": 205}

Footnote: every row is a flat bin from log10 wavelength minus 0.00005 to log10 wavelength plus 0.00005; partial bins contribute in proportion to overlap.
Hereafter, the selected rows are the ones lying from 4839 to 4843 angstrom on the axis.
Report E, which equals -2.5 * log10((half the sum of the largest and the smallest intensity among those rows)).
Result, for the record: -5.90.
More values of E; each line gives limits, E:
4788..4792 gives -5.96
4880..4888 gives -5.91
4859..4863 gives -5.65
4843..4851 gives -5.86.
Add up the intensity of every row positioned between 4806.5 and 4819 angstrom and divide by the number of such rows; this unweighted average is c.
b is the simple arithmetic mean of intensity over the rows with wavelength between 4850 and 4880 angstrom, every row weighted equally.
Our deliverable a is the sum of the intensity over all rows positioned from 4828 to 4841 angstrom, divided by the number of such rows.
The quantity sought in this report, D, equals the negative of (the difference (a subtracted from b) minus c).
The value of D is 247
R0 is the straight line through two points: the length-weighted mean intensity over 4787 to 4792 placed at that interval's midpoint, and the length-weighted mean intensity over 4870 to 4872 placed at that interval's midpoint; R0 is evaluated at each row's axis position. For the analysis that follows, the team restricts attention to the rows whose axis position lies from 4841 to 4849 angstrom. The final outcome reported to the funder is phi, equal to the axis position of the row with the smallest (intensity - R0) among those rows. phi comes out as 4842.64 angstrom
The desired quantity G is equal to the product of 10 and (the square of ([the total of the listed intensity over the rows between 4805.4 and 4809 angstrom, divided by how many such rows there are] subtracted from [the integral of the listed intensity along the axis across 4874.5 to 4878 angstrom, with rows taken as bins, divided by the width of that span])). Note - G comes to 3064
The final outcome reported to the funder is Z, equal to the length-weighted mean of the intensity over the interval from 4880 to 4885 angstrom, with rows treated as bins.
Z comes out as 238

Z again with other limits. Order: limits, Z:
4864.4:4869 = 211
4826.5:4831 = 231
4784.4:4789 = 244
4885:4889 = 223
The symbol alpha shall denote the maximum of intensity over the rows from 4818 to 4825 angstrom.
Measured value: 240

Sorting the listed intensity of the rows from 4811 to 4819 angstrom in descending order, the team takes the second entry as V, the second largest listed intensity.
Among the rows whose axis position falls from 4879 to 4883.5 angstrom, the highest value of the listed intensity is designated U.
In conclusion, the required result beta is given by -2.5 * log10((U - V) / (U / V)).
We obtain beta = -4.0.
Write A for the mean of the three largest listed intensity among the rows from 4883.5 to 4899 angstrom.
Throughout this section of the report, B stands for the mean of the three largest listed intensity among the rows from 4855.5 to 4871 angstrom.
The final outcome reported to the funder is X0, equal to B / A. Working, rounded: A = 251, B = 221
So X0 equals 0.88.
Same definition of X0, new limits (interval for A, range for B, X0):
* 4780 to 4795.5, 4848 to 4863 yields 0.85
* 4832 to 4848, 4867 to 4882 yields 1.00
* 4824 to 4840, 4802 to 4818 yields 0.98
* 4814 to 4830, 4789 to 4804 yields 1.12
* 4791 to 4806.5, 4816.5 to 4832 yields 0.95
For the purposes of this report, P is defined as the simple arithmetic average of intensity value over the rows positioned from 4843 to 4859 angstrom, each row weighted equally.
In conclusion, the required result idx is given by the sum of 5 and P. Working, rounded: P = 213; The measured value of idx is 218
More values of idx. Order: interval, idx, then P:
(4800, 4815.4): 238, 233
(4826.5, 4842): 239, 234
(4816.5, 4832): 233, 228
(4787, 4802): 244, 239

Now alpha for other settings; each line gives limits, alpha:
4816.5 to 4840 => 271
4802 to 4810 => 266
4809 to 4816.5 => 247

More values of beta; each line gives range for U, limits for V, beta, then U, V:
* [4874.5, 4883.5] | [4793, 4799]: -3.9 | 274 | 229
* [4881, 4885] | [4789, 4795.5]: -1.5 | 240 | 236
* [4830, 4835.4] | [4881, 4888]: -3.2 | 260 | 240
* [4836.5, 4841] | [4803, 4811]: -3.3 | 271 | 247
